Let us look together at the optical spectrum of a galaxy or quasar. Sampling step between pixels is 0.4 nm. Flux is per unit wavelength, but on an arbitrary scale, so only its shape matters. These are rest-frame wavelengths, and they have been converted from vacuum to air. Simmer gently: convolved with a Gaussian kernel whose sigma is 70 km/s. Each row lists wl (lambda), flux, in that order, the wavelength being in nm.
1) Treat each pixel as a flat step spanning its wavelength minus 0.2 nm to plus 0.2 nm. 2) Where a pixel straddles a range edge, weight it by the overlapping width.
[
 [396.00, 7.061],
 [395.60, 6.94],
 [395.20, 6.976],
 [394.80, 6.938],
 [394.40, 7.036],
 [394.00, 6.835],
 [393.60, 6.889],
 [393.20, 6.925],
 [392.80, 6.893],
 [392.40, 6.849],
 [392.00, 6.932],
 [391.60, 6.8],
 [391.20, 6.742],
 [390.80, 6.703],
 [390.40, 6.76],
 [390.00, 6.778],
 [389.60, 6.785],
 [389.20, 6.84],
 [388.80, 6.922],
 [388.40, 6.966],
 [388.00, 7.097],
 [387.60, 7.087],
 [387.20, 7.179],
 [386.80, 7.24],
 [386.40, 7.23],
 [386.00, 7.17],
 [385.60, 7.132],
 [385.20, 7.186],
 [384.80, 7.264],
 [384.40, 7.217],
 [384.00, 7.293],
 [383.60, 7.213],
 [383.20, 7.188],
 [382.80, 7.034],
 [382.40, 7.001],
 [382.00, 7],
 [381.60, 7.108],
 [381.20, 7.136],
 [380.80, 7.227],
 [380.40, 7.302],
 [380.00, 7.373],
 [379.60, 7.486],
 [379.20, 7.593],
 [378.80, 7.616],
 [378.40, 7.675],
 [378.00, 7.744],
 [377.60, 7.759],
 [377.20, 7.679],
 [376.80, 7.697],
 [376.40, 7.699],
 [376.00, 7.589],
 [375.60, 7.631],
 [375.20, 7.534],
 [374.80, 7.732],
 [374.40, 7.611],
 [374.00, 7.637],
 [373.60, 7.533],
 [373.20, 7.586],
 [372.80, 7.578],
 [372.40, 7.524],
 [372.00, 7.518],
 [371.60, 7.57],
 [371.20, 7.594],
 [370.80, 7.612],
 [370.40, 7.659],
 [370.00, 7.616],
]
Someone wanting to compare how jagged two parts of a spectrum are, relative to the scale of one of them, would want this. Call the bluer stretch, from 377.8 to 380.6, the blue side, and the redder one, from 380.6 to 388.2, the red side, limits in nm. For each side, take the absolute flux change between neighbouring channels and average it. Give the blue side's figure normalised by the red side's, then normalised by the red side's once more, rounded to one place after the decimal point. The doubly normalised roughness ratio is 21.8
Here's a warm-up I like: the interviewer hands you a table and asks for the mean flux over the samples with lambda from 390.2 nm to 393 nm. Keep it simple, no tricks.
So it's 6.81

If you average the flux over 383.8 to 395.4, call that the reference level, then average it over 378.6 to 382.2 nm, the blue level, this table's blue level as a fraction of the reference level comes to 1.05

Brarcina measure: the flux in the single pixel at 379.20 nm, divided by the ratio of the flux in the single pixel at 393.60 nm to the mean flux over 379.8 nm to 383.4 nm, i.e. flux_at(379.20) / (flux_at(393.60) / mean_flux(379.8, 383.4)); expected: 7.88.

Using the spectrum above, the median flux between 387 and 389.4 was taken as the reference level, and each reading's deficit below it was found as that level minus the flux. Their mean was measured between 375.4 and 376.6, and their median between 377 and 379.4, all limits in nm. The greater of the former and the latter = -0.613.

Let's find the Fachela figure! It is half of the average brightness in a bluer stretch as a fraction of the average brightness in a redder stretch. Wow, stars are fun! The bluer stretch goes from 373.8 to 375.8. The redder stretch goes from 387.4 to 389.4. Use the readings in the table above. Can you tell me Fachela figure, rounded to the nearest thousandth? 0.546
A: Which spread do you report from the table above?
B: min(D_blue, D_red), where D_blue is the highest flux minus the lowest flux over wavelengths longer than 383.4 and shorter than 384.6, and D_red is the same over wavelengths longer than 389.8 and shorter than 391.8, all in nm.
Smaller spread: 0.080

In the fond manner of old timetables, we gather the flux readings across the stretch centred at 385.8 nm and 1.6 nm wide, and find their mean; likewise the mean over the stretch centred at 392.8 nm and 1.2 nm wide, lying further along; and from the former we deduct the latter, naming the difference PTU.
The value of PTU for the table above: 0.3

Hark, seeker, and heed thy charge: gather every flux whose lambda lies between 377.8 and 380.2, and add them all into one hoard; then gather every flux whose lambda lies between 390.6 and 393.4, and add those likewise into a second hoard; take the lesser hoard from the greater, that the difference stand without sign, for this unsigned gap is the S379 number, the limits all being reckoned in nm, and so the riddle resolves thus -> 2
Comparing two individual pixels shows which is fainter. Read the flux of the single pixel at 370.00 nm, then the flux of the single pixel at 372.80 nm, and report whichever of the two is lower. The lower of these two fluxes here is 7.6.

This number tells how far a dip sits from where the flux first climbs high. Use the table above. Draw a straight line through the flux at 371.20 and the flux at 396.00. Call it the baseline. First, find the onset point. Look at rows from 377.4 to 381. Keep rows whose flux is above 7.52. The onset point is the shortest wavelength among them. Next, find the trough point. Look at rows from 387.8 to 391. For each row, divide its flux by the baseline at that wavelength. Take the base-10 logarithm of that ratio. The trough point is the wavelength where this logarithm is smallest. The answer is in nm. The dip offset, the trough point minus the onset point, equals 13.20 nm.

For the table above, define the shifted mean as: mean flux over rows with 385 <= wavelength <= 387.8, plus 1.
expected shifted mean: 8.2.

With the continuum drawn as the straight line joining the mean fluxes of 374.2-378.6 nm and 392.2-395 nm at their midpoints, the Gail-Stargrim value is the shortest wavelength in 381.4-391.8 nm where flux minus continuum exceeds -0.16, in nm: 383.60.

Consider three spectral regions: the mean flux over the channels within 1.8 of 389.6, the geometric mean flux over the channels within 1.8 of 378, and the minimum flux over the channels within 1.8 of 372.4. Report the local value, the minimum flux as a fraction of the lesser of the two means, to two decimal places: 1.10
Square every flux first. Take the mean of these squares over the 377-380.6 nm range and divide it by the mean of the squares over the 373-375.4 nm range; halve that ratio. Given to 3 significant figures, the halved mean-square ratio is 0.497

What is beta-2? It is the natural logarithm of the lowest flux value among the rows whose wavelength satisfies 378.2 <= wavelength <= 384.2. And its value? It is 1.946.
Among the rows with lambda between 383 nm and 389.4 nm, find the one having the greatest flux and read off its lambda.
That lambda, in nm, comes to 384.00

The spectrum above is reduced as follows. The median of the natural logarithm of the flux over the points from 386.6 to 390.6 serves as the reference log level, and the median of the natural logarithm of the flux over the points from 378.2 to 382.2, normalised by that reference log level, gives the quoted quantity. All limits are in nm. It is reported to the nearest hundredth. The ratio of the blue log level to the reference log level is 1.03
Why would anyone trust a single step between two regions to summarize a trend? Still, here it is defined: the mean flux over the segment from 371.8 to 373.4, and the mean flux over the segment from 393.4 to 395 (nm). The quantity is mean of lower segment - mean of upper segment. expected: 0.63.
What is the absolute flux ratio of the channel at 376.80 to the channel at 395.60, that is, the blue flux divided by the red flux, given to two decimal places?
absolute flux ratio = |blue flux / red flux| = 1.11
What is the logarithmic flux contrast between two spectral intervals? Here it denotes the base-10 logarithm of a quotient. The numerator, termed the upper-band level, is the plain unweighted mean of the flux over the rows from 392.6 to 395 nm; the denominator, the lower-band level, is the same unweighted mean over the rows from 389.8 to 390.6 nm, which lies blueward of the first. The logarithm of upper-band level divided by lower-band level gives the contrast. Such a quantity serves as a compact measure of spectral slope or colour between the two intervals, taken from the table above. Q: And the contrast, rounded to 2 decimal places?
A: 0.01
